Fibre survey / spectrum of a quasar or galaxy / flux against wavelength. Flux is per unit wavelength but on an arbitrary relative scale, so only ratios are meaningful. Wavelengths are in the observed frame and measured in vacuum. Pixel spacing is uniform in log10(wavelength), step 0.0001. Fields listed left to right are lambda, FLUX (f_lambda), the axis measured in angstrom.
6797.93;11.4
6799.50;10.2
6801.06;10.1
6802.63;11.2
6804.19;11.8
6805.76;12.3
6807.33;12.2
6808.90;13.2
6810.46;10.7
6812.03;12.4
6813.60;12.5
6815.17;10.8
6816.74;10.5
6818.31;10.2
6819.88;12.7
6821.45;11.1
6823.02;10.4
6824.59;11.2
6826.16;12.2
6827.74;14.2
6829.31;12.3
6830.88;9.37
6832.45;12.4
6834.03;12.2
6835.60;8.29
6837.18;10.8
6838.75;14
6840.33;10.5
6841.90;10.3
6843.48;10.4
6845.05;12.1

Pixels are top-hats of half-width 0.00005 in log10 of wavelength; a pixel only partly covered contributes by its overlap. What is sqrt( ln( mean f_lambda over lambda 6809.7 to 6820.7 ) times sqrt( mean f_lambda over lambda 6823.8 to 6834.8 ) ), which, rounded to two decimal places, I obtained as 2.90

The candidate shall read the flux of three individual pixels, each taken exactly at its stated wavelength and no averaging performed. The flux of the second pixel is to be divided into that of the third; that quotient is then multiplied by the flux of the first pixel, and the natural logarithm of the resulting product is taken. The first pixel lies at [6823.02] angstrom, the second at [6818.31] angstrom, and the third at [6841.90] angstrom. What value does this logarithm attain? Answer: 2.35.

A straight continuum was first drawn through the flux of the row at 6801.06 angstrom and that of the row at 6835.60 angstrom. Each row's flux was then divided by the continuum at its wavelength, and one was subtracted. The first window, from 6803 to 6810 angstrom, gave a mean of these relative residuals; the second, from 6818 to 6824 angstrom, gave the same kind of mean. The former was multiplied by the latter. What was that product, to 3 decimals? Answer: 0.058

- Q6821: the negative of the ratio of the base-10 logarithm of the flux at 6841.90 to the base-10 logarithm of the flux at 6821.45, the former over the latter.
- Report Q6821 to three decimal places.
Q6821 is -0.969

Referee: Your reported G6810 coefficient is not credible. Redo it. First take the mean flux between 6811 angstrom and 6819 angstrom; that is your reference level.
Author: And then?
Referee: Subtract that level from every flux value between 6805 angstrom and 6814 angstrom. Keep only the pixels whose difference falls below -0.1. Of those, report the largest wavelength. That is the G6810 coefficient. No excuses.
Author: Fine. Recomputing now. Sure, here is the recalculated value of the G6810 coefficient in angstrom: 6810.46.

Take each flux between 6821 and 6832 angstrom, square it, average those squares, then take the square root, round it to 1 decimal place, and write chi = 11.6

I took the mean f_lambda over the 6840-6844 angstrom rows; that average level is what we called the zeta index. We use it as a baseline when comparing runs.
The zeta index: 10.4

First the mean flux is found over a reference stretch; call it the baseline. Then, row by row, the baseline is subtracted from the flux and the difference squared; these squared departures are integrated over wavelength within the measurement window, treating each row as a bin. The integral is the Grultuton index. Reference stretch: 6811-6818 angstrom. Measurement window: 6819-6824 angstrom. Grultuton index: 4.5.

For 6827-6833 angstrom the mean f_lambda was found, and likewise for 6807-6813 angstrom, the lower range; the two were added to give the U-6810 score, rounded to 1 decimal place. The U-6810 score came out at 24.2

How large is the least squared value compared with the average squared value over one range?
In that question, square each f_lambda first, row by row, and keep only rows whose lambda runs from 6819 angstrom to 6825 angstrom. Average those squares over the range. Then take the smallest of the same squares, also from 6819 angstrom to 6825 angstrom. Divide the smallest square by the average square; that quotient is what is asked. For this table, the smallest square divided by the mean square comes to 0.84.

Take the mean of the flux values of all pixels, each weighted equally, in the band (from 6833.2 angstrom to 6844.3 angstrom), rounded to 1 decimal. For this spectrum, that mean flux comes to 10.9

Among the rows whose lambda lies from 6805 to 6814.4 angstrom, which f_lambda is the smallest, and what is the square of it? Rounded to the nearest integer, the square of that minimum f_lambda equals 114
